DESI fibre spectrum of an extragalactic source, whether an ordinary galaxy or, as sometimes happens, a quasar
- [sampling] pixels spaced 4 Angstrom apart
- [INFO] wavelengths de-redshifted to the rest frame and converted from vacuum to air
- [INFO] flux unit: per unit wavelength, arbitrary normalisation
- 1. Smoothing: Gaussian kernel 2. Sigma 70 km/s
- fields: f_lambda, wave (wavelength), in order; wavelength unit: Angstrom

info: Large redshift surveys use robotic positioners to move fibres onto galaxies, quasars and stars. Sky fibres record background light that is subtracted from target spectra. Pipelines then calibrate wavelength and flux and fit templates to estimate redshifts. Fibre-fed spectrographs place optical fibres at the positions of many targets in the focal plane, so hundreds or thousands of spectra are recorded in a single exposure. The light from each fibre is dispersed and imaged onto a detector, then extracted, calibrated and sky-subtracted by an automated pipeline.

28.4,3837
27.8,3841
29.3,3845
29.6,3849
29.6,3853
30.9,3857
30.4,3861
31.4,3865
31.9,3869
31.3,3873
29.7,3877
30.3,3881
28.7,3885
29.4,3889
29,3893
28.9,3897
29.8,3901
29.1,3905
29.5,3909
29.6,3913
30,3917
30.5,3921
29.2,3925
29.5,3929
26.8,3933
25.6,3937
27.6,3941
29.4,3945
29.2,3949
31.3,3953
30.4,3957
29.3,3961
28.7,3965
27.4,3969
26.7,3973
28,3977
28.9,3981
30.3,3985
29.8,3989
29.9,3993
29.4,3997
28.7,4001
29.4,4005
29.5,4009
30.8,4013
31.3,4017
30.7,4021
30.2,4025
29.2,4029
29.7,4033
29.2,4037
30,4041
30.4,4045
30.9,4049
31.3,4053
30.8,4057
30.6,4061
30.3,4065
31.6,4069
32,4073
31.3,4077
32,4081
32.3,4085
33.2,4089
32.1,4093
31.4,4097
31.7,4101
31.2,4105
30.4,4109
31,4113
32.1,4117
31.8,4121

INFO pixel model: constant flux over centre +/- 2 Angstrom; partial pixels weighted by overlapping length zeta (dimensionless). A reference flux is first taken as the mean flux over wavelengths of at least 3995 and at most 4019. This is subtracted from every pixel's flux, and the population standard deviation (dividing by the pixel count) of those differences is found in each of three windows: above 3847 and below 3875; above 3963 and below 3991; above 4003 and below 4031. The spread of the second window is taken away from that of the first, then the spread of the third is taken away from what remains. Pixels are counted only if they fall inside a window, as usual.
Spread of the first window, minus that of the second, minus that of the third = -1.1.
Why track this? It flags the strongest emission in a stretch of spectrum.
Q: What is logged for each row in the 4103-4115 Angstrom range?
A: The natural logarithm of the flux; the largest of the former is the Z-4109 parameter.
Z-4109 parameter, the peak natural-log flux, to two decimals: 3.44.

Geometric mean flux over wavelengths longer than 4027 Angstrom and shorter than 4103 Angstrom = 31.03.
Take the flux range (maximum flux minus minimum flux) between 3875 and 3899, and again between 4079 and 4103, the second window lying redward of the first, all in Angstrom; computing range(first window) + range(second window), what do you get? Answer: 3.4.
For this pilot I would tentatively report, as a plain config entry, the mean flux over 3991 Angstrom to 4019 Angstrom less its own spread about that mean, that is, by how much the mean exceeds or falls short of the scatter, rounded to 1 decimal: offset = 29.0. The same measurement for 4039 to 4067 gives 30.2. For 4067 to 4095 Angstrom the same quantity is 31.5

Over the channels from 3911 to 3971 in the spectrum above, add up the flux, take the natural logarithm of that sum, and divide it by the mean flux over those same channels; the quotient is 0.210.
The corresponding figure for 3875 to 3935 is 0.208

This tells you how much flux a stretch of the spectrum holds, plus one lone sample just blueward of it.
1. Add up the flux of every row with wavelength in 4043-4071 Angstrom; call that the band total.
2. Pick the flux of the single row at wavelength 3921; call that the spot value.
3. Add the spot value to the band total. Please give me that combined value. 246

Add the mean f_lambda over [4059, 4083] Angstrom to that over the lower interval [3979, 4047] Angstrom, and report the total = 61.1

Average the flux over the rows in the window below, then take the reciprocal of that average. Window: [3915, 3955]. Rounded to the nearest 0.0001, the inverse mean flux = 0.0346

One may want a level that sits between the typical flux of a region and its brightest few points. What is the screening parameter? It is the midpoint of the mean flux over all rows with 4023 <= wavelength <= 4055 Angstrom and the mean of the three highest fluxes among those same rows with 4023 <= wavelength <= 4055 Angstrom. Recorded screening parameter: 30.5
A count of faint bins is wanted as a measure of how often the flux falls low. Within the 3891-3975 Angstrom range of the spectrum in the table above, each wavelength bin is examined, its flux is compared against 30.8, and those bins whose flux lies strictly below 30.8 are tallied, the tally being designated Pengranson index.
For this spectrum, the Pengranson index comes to 20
